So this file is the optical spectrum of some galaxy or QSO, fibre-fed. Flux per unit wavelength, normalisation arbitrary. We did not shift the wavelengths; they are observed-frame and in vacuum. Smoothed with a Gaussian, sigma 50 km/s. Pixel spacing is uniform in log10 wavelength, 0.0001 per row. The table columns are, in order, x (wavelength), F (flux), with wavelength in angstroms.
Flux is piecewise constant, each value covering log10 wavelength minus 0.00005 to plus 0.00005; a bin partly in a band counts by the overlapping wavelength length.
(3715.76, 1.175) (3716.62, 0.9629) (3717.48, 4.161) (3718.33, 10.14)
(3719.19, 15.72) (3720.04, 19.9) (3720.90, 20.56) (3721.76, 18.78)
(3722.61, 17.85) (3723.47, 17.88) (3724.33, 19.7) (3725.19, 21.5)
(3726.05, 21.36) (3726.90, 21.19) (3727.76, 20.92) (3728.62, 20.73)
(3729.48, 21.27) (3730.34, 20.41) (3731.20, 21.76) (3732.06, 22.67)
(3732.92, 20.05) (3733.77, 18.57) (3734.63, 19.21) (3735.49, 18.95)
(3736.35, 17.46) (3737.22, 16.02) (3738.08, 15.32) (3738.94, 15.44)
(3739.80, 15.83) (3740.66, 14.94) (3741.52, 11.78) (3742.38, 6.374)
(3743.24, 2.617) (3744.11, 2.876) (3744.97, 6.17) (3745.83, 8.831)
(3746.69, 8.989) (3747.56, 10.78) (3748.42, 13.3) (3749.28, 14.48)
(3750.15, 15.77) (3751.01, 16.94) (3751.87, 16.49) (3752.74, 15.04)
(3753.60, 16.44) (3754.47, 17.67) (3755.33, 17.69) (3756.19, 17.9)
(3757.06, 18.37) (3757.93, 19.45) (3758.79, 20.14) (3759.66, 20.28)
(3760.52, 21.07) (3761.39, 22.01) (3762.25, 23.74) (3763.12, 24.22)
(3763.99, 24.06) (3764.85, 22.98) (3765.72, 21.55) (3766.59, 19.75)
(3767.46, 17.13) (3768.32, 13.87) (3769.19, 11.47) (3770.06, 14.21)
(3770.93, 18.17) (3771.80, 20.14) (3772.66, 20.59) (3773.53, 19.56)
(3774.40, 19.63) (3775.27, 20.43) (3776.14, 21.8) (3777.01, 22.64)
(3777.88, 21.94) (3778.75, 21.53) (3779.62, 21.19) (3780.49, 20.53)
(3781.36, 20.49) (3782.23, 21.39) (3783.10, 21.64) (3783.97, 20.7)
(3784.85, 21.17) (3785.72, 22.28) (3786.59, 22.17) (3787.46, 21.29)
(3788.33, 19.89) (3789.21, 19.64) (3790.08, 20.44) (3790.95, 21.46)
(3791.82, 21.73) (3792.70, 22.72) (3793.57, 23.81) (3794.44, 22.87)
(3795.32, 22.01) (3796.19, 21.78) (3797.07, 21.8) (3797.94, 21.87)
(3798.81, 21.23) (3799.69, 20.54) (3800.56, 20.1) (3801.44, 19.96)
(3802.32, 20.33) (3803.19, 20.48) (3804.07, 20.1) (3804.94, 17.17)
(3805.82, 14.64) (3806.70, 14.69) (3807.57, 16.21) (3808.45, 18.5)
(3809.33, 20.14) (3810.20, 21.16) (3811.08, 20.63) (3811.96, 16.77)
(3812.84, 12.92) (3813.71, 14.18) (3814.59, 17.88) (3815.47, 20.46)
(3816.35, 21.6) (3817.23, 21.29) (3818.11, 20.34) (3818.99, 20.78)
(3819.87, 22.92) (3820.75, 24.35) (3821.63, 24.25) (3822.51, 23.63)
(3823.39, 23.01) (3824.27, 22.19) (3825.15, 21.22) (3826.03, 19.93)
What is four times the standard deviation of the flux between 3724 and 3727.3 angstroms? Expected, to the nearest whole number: 3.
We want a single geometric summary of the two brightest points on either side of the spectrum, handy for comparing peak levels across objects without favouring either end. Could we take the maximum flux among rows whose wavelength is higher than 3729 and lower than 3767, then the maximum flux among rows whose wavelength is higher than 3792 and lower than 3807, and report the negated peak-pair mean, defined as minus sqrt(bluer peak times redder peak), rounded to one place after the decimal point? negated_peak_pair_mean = -24.0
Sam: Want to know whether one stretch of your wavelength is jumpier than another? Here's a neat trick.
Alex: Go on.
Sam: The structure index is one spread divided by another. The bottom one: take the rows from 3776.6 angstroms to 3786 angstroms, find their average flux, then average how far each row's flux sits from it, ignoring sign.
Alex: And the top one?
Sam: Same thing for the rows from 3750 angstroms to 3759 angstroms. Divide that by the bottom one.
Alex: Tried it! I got 2.19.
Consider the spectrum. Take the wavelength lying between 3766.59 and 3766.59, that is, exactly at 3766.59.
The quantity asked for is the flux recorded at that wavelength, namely 19.75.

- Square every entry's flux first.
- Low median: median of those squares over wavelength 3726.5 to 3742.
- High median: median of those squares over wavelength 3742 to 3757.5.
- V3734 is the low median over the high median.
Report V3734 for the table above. 1.7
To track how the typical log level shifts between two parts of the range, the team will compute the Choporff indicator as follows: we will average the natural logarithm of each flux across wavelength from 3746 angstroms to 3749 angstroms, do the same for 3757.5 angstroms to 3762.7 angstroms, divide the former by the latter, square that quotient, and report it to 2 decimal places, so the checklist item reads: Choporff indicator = 0.61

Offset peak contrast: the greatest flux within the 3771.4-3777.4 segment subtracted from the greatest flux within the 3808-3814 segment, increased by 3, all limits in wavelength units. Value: 2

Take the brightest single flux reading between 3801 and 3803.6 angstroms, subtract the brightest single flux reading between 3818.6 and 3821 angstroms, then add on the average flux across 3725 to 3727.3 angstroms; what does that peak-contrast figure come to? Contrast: 17.5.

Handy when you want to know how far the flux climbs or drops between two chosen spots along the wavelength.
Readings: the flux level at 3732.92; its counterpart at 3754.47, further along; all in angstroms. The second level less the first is -2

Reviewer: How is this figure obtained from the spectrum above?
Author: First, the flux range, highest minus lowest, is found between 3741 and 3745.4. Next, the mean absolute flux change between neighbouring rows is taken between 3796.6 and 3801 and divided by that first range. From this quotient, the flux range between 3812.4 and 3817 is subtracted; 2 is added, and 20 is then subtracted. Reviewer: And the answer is -27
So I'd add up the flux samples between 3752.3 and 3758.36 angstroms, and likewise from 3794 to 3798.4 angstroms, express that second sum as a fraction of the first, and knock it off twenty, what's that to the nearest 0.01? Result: 19.10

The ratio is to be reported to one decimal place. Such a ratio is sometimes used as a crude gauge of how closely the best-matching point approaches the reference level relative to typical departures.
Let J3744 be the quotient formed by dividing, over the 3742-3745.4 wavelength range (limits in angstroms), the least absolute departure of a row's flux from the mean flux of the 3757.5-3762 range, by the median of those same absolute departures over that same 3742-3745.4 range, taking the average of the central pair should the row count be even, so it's 0.9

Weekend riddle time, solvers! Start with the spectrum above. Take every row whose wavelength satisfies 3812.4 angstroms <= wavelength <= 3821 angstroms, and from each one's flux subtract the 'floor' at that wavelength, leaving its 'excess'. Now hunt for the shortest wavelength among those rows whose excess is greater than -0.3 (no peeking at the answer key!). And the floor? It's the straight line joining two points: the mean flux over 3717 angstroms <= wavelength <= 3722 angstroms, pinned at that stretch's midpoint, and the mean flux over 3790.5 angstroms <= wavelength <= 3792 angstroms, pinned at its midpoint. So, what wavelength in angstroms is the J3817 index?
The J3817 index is 3820.75 angstroms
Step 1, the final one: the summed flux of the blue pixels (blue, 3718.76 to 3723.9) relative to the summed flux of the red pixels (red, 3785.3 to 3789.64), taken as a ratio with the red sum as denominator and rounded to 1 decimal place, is 1.1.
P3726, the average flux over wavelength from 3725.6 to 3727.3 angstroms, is 21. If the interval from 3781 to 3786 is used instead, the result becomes 21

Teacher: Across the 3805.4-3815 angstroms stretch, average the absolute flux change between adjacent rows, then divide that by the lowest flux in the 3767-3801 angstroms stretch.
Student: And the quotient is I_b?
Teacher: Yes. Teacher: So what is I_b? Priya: 0.17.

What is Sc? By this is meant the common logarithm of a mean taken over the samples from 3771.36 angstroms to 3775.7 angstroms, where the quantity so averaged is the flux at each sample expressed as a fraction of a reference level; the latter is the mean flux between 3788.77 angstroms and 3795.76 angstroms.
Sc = -0.04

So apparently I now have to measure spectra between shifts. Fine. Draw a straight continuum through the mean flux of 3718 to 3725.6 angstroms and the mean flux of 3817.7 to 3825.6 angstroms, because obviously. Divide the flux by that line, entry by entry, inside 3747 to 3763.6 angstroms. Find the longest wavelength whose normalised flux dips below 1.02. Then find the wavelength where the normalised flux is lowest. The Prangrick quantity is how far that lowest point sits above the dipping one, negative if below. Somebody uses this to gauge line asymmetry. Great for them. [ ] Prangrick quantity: -10.4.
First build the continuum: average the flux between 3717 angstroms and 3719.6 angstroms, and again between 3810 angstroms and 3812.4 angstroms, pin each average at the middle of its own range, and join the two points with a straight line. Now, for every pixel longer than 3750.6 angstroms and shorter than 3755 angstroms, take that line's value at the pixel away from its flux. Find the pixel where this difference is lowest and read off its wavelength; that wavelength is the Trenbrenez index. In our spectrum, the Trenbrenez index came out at 3752.74 angstroms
